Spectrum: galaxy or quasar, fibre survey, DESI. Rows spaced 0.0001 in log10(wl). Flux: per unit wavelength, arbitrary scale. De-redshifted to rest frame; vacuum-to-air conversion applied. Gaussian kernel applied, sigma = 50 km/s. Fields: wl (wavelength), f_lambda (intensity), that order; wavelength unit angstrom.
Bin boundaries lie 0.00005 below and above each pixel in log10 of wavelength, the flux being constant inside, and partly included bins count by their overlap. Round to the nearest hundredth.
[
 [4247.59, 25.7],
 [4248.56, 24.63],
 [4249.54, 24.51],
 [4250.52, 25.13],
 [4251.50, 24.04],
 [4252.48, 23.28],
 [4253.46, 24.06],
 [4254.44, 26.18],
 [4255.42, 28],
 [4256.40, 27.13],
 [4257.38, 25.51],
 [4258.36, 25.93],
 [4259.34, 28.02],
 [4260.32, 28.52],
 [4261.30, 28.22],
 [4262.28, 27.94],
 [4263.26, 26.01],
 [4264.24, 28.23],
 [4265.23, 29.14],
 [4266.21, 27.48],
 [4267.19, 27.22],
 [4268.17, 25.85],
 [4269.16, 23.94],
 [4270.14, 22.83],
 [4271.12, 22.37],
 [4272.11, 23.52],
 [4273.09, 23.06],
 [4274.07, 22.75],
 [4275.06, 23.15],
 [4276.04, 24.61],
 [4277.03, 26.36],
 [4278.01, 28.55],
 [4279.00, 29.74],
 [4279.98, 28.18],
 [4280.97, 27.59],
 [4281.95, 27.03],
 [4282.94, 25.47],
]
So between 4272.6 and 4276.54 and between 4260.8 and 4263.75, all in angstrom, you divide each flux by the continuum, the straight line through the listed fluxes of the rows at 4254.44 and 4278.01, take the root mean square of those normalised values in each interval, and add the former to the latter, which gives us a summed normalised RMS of 1.85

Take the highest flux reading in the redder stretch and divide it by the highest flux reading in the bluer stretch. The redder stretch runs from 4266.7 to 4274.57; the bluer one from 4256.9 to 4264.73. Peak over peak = 0.95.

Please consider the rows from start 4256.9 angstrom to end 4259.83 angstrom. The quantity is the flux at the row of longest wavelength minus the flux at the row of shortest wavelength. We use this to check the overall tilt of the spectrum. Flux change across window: 2.5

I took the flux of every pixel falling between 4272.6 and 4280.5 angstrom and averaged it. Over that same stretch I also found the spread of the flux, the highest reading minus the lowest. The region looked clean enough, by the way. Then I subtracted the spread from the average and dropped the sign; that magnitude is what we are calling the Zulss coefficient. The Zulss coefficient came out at 19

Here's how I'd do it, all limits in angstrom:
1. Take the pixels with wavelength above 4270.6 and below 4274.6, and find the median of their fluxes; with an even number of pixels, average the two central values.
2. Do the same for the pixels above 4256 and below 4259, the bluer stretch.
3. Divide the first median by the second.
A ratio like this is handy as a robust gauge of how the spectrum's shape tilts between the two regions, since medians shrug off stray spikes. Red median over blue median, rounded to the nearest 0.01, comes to 0.88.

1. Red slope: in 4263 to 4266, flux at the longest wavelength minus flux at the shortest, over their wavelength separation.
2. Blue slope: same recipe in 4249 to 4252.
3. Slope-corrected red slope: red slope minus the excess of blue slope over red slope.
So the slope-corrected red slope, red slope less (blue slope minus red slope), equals 3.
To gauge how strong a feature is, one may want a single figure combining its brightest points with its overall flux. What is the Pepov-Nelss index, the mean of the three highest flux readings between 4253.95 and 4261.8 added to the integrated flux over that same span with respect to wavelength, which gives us 242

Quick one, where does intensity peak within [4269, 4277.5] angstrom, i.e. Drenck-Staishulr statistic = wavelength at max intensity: 4277.03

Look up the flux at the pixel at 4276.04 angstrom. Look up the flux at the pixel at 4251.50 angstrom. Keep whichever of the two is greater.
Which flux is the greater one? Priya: 24.6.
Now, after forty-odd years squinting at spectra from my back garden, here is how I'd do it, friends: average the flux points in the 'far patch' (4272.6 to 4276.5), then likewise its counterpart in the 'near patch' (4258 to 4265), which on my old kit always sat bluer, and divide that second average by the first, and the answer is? 1.18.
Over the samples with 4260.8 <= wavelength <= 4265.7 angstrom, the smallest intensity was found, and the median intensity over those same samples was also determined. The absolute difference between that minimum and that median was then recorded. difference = 2.2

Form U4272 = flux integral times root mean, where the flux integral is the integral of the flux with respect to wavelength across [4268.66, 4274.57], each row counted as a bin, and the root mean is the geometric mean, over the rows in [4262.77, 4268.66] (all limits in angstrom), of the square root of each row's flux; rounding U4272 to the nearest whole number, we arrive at 712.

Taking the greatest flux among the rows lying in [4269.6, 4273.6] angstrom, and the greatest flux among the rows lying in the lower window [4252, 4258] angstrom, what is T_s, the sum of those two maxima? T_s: 51.5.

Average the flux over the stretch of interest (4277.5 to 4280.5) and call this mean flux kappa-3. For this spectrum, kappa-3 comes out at 28.8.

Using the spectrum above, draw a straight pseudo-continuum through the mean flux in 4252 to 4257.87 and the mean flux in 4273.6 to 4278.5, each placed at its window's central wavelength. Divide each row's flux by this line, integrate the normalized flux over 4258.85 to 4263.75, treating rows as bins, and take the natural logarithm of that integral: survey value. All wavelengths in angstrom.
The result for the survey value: 1.67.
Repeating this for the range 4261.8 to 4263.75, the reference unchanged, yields 0.73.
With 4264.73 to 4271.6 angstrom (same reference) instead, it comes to 1.94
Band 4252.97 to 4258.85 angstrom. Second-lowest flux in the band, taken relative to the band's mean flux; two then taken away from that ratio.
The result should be -1.02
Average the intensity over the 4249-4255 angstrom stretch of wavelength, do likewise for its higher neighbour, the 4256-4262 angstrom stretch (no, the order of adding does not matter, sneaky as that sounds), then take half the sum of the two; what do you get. 25.9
